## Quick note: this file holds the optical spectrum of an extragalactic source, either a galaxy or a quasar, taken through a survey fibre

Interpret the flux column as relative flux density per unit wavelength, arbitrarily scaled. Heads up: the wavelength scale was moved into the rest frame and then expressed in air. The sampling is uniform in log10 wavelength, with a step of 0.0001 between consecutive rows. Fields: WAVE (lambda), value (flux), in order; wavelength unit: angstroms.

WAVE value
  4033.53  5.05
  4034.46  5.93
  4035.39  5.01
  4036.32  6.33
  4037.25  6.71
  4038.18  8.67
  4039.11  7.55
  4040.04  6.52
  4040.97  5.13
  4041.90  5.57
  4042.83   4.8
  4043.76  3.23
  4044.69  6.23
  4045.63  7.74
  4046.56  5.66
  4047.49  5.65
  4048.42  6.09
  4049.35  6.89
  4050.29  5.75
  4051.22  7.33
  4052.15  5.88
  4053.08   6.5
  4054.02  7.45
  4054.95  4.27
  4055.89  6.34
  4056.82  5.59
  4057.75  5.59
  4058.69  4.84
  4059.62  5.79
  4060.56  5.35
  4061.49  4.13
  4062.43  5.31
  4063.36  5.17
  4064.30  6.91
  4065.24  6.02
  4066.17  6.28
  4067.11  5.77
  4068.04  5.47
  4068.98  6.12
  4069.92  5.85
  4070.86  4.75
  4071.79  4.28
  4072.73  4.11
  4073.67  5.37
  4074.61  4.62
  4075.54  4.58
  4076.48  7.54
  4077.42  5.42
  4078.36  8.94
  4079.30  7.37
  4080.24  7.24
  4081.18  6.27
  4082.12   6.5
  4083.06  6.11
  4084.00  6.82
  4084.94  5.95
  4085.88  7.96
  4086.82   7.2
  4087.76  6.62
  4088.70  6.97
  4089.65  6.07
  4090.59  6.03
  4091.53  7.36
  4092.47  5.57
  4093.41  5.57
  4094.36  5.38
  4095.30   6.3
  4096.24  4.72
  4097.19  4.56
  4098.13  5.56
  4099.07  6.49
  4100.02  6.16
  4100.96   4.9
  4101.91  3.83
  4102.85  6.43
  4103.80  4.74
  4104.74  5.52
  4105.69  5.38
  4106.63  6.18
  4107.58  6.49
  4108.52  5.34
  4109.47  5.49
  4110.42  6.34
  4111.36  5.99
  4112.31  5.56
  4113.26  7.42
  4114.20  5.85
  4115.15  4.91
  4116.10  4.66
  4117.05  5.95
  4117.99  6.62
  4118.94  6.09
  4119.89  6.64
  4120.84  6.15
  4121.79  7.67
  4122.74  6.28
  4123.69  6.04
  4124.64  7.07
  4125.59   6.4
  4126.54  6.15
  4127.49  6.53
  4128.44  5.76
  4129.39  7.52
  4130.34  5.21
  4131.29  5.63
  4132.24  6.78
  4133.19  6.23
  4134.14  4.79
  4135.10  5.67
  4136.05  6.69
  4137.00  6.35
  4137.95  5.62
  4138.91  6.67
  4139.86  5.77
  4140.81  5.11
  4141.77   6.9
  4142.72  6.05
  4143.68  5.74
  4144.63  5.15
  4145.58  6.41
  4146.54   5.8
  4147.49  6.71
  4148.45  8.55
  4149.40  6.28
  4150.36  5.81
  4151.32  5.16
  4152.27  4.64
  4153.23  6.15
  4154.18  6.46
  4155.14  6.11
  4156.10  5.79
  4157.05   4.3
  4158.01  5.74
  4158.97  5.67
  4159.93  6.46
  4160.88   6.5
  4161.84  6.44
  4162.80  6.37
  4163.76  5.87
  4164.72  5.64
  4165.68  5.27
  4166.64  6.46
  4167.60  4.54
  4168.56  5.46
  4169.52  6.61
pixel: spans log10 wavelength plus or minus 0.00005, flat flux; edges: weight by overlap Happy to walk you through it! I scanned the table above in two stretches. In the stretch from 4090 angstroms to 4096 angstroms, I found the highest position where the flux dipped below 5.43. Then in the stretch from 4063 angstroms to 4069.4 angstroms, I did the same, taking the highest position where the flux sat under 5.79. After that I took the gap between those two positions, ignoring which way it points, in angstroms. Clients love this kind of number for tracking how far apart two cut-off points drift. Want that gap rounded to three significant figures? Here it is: 26.3 angstroms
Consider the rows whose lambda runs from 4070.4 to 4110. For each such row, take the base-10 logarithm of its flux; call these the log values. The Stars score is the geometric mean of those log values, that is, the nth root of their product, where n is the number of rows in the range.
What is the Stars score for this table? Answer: 0.761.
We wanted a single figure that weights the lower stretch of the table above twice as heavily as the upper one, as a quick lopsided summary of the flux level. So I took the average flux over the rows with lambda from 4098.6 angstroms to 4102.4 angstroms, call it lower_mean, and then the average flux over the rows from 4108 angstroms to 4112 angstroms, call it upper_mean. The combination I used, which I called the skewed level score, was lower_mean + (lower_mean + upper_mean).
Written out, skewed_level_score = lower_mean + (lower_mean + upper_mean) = 16.5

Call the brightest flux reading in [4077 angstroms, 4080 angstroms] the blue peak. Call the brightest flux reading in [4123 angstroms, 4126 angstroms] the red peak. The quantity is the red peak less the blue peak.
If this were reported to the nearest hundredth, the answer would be -1.87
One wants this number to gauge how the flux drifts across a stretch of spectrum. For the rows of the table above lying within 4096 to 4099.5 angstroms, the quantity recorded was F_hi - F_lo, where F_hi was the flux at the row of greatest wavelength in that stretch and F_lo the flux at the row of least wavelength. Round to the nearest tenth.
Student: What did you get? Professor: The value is 1.8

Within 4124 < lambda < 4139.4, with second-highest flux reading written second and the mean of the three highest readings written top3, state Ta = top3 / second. 1.01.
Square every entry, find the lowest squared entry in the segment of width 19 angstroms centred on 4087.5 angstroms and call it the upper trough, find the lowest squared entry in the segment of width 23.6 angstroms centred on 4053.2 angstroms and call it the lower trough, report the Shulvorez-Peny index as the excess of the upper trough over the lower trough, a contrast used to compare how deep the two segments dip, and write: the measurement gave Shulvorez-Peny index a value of 12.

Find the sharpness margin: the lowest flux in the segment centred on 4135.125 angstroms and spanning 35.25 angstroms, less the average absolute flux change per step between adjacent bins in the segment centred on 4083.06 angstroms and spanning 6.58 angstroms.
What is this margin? 3.8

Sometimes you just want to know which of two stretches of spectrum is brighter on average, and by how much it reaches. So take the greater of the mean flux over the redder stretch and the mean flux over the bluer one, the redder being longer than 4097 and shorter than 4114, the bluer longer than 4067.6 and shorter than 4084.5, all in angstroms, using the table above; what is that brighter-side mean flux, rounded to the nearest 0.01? 5.96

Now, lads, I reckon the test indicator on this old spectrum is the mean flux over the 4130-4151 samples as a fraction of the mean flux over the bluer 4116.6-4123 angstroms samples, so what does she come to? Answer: 0.94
